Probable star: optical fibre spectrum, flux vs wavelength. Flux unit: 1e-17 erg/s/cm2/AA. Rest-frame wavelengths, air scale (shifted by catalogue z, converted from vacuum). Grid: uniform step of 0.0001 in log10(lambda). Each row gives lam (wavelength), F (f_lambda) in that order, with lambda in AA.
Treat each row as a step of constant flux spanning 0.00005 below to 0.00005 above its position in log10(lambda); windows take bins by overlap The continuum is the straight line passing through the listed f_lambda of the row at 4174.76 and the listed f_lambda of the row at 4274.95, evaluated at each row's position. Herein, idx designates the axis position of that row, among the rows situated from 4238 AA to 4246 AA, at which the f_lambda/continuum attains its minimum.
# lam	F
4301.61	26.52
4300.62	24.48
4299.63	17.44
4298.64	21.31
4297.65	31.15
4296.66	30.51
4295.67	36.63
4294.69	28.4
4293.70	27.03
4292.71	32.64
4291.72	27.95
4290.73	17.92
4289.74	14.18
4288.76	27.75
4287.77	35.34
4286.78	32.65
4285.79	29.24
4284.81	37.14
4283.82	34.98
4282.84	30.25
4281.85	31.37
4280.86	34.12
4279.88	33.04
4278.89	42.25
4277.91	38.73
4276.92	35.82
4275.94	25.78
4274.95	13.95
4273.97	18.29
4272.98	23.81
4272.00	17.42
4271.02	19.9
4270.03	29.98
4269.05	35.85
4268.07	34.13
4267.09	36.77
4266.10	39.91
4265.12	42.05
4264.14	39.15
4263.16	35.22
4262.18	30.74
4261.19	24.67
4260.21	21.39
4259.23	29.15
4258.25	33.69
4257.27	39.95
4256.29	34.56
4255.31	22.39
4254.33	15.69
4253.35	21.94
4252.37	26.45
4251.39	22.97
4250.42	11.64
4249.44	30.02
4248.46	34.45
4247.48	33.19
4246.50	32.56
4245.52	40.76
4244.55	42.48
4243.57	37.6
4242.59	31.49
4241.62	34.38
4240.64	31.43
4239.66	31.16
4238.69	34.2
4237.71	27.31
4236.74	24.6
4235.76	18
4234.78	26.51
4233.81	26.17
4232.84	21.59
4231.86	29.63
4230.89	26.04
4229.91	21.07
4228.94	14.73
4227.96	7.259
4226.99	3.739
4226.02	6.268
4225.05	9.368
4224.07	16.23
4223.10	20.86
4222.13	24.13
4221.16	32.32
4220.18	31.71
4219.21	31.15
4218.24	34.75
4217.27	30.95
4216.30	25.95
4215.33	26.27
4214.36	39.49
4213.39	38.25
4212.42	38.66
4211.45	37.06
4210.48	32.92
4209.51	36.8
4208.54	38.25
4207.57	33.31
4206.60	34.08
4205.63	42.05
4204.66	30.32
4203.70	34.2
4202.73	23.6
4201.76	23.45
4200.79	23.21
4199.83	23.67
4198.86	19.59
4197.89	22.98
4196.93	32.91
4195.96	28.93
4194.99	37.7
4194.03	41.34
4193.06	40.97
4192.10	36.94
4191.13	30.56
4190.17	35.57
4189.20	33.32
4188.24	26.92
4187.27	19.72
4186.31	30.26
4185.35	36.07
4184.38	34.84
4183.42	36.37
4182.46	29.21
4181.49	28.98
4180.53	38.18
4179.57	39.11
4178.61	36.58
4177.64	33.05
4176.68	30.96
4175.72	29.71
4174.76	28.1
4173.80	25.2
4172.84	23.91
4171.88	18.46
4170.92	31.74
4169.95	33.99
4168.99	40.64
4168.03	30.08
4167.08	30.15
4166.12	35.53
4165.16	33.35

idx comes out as 4239.66 AA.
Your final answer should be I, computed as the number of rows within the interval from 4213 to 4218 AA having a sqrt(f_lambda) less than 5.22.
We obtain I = 2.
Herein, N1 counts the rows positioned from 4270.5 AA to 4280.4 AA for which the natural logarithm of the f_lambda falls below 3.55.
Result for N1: 7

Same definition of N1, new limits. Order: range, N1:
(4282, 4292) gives 7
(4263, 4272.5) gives 4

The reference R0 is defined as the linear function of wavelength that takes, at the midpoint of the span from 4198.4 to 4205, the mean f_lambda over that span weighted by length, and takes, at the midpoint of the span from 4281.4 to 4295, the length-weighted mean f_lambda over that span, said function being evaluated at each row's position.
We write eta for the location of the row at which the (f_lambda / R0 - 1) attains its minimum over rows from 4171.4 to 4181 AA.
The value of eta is 4171.88 AA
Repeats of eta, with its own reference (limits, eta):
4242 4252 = 4250.42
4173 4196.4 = 4187.27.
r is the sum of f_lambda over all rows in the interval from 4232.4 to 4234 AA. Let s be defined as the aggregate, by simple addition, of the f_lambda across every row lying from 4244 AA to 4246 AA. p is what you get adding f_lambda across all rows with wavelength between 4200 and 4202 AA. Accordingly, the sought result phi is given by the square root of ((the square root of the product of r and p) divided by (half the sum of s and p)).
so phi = 0.85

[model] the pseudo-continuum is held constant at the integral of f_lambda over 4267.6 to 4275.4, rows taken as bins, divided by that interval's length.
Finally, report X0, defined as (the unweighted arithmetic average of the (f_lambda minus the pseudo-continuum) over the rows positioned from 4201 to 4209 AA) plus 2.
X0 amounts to 10.2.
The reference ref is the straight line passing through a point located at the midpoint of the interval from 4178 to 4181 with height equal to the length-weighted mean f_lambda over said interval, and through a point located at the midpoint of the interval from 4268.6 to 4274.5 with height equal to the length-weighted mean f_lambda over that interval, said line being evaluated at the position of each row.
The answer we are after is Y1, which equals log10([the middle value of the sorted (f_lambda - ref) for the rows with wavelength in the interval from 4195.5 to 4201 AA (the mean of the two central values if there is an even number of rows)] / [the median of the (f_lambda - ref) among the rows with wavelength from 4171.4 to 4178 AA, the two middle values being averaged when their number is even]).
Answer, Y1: 0.04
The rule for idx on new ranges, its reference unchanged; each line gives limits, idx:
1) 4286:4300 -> 4289.74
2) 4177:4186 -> 4181.49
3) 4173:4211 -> 4187.27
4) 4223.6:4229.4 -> 4226.99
